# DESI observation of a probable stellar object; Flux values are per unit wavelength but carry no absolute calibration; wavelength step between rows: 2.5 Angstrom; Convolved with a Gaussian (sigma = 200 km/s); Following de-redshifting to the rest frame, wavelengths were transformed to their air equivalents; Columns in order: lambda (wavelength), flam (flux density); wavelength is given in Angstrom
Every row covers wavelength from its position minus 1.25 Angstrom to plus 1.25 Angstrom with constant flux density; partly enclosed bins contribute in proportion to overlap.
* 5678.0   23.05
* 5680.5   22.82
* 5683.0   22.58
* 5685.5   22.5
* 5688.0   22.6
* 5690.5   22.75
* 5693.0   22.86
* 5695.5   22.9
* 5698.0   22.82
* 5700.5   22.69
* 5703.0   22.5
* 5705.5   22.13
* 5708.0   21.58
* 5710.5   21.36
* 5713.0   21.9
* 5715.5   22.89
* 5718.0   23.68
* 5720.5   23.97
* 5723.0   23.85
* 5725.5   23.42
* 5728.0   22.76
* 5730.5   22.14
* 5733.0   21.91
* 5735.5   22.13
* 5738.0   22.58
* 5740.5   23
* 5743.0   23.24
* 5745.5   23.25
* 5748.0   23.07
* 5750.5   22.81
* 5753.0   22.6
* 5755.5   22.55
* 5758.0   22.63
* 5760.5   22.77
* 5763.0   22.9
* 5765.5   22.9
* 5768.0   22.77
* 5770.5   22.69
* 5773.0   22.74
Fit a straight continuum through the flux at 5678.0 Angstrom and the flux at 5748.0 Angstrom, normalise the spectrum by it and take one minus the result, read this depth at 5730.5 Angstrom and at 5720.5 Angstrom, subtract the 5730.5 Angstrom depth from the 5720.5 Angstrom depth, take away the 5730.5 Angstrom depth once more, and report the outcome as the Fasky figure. -0.12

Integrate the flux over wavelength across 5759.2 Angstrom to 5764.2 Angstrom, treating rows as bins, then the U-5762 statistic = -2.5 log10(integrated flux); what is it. -5.144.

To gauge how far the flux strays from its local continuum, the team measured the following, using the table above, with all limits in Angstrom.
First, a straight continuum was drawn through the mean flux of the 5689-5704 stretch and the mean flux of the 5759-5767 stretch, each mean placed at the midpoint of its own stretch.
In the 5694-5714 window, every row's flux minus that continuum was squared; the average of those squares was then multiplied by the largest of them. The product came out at 1.2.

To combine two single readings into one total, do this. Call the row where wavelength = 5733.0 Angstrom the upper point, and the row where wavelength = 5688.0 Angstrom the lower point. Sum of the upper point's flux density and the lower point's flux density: 44.5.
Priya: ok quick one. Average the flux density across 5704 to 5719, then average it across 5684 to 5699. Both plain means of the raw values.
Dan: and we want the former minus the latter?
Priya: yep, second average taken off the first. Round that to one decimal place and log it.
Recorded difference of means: -0.5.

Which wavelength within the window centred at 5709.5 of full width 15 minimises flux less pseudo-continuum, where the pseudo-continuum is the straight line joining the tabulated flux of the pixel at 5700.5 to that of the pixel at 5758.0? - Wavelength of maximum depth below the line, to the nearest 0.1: 5710.5 Angstrom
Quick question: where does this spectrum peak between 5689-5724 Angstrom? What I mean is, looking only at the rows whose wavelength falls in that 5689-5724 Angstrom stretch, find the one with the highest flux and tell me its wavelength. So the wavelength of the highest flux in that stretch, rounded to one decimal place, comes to 5720.5 Angstrom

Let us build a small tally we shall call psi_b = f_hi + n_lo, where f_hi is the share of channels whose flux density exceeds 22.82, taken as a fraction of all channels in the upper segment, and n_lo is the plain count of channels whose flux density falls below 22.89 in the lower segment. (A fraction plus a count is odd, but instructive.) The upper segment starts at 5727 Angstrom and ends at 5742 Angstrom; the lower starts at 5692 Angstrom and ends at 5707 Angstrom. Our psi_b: 5.17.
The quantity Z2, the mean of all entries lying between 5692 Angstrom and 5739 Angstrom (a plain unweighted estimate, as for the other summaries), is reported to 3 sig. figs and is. 22.6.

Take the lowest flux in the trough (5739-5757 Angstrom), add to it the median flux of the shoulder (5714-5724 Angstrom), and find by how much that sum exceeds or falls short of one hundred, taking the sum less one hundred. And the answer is -53.7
